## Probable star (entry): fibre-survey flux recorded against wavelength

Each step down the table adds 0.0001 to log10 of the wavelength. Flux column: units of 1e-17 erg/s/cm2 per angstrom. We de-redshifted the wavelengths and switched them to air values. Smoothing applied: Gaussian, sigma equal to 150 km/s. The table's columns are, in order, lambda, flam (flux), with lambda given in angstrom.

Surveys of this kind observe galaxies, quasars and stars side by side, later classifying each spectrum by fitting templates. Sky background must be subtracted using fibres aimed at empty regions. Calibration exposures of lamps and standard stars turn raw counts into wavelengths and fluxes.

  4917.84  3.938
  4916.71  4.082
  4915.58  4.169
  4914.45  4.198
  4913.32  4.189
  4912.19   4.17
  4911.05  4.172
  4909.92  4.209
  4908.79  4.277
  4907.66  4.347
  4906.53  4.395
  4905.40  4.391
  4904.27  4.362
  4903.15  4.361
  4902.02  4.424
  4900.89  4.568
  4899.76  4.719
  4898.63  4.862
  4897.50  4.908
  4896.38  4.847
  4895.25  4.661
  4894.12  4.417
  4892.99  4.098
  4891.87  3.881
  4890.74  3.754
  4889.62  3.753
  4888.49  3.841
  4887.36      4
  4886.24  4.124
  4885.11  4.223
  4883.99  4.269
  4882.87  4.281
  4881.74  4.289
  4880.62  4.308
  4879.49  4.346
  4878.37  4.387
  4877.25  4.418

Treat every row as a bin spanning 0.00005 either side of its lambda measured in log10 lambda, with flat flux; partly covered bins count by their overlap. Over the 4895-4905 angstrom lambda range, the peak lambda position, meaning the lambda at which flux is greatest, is 4897.50 angstrom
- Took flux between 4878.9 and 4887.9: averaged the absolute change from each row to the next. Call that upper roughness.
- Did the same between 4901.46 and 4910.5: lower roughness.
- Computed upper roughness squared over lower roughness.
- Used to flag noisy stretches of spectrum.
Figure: 0.1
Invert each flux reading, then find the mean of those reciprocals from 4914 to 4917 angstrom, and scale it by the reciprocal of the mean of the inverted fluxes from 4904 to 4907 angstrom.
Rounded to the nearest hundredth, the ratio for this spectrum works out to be 1.06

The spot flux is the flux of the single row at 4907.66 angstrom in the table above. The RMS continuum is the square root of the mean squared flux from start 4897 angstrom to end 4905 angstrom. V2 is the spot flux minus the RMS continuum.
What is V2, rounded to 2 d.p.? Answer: -0.26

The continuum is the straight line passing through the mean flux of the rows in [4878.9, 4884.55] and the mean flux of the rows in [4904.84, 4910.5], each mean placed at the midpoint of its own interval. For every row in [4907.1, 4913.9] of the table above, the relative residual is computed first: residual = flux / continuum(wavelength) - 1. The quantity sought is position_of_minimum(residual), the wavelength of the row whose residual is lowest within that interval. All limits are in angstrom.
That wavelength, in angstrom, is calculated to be 4912.19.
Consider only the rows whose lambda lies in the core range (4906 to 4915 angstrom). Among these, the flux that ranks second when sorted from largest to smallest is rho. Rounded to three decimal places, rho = 4.347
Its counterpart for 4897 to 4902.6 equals 4.862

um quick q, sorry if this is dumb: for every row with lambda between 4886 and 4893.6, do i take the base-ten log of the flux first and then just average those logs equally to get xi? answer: 0.593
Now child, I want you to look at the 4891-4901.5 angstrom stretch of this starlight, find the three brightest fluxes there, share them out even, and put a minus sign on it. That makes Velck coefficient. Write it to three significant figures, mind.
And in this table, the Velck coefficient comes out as -4.87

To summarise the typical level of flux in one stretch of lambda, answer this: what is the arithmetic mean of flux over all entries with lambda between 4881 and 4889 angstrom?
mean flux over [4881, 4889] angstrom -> 4.15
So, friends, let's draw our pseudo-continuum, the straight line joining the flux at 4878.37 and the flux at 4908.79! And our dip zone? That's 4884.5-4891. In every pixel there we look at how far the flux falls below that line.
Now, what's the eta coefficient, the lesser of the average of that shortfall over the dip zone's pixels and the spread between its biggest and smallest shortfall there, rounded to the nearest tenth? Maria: 0.4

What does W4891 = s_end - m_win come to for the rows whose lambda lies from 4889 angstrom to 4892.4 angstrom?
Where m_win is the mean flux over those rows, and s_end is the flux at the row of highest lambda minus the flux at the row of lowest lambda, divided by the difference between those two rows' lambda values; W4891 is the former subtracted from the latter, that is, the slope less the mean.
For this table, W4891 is -3.74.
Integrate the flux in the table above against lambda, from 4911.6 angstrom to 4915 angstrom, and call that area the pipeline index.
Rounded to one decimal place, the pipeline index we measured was 14.2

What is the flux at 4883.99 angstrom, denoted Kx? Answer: 4.269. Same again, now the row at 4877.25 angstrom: 4.418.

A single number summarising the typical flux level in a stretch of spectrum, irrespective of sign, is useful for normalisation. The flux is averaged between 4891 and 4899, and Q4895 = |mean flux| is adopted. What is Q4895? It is 4.5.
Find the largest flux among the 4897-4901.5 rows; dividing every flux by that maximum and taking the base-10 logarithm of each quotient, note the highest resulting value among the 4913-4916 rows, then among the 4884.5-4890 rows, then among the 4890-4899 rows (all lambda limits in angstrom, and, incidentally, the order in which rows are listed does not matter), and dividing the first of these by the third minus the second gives -1.0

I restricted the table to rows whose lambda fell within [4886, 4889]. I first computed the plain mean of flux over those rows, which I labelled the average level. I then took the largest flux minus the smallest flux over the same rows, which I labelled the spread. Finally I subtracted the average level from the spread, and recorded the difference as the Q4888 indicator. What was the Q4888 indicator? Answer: -3.7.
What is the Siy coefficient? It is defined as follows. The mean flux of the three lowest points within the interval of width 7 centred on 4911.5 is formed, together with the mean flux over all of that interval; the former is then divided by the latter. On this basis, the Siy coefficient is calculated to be 0.994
